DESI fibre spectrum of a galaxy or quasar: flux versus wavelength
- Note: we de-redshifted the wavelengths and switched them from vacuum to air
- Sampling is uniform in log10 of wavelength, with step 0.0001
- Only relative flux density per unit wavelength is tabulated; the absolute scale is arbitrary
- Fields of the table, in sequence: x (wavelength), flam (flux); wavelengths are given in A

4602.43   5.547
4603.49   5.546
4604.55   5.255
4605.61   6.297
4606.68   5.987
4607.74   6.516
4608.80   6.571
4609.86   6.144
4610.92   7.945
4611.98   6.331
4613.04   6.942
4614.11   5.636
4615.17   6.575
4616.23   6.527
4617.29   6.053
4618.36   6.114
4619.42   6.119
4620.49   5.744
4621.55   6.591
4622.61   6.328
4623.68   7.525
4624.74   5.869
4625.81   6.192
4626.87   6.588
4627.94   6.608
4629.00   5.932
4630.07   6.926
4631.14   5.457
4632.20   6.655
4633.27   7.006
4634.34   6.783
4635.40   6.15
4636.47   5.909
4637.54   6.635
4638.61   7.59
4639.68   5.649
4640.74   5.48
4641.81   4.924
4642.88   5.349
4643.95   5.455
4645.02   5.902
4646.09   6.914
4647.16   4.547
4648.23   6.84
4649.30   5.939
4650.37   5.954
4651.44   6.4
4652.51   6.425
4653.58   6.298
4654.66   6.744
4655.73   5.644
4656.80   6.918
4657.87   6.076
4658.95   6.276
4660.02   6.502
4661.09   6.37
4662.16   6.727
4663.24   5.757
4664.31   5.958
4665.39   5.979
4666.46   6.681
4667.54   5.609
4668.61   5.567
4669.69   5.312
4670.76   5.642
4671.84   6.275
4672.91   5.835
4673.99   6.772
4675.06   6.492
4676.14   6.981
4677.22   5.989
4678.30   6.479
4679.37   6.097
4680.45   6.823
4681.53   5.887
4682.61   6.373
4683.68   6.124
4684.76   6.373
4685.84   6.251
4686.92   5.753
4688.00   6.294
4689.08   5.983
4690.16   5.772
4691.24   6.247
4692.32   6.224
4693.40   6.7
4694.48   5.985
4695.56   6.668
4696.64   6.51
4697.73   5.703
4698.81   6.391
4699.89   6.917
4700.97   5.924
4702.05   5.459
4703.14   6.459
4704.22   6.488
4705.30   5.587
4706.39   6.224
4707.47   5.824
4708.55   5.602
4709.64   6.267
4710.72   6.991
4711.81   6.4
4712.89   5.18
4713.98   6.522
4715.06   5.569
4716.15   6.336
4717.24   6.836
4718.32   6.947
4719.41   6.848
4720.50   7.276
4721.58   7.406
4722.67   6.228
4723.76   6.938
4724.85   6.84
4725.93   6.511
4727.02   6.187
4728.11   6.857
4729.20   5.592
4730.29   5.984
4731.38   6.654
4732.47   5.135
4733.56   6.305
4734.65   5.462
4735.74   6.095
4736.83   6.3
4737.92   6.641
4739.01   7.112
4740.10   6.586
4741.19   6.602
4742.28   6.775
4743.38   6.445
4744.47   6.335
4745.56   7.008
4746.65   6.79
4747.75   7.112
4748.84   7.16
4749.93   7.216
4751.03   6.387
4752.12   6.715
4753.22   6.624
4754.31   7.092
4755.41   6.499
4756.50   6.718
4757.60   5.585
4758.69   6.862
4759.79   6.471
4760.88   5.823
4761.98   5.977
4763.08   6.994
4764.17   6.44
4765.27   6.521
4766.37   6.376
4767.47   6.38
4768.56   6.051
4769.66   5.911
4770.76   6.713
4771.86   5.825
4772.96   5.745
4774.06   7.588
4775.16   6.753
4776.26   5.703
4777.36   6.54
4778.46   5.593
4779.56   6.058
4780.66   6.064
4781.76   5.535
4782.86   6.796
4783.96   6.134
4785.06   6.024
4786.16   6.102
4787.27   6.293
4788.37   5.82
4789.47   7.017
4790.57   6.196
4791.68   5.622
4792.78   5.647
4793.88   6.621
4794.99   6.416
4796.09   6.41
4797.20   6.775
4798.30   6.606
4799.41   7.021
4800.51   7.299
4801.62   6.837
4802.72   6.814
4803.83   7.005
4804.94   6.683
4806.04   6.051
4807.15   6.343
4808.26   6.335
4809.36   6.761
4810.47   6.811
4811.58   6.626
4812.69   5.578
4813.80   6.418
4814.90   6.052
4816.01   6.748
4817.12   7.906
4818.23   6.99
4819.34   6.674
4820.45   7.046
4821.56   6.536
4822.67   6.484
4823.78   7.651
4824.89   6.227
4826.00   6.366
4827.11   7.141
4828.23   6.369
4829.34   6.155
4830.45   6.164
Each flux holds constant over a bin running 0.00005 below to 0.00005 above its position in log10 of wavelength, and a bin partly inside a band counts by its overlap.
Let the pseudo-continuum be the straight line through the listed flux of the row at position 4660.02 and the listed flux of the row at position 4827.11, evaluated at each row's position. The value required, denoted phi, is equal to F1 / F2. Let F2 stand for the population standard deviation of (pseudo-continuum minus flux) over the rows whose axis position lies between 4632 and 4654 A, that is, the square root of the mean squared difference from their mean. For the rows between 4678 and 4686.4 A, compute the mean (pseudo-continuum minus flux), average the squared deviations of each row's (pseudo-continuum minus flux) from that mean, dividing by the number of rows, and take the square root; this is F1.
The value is 0.4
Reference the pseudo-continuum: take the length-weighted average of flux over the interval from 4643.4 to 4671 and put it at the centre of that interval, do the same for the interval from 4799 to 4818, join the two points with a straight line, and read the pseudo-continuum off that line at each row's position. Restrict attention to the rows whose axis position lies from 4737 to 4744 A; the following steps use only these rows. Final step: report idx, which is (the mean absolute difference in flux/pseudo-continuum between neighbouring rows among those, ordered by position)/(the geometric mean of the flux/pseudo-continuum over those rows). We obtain 0.045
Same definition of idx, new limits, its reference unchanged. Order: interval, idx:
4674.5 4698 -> 0.076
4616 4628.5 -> 0.080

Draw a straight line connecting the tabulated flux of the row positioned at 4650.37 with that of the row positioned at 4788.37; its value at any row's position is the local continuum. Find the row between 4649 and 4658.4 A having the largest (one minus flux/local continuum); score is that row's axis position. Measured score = 4655.73 A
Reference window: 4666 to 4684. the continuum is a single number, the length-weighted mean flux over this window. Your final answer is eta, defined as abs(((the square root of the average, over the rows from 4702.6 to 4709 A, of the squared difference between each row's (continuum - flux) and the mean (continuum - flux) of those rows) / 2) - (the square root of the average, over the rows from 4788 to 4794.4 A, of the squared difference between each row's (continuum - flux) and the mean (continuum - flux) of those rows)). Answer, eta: 0.33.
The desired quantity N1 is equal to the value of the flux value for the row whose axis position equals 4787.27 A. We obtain 6.293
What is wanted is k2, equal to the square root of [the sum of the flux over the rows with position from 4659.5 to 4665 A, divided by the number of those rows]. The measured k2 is 2.50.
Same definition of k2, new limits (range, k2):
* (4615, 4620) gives 2.51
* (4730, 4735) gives 2.43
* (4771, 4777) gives 2.51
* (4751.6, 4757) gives 2.59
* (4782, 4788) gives 2.50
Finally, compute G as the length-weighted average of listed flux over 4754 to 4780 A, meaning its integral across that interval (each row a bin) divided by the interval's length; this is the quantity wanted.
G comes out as 6.34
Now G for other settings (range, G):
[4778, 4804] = 6.36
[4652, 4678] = 6.20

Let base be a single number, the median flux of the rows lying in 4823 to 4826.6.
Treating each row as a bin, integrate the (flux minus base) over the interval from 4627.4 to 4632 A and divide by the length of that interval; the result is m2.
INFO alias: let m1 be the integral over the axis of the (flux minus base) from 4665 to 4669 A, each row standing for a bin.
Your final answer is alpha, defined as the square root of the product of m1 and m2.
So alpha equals 0.41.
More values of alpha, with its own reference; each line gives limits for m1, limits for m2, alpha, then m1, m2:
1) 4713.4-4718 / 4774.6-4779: 0.17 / -0.1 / -0.21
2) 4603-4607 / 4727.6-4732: 0.53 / -2.4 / -0.12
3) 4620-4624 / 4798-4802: 0.57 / 0.6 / 0.60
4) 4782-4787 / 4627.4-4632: 0.28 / -0.7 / -0.10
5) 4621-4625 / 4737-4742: 0.59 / 1.0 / 0.34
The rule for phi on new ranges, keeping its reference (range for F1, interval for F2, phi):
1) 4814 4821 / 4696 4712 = 1.2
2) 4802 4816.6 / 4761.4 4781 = 0.8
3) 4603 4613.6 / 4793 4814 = 1.8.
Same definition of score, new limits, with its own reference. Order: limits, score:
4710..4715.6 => 4712.89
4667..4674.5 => 4669.69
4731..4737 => 4732.47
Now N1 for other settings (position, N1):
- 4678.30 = 6.479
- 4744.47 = 6.335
